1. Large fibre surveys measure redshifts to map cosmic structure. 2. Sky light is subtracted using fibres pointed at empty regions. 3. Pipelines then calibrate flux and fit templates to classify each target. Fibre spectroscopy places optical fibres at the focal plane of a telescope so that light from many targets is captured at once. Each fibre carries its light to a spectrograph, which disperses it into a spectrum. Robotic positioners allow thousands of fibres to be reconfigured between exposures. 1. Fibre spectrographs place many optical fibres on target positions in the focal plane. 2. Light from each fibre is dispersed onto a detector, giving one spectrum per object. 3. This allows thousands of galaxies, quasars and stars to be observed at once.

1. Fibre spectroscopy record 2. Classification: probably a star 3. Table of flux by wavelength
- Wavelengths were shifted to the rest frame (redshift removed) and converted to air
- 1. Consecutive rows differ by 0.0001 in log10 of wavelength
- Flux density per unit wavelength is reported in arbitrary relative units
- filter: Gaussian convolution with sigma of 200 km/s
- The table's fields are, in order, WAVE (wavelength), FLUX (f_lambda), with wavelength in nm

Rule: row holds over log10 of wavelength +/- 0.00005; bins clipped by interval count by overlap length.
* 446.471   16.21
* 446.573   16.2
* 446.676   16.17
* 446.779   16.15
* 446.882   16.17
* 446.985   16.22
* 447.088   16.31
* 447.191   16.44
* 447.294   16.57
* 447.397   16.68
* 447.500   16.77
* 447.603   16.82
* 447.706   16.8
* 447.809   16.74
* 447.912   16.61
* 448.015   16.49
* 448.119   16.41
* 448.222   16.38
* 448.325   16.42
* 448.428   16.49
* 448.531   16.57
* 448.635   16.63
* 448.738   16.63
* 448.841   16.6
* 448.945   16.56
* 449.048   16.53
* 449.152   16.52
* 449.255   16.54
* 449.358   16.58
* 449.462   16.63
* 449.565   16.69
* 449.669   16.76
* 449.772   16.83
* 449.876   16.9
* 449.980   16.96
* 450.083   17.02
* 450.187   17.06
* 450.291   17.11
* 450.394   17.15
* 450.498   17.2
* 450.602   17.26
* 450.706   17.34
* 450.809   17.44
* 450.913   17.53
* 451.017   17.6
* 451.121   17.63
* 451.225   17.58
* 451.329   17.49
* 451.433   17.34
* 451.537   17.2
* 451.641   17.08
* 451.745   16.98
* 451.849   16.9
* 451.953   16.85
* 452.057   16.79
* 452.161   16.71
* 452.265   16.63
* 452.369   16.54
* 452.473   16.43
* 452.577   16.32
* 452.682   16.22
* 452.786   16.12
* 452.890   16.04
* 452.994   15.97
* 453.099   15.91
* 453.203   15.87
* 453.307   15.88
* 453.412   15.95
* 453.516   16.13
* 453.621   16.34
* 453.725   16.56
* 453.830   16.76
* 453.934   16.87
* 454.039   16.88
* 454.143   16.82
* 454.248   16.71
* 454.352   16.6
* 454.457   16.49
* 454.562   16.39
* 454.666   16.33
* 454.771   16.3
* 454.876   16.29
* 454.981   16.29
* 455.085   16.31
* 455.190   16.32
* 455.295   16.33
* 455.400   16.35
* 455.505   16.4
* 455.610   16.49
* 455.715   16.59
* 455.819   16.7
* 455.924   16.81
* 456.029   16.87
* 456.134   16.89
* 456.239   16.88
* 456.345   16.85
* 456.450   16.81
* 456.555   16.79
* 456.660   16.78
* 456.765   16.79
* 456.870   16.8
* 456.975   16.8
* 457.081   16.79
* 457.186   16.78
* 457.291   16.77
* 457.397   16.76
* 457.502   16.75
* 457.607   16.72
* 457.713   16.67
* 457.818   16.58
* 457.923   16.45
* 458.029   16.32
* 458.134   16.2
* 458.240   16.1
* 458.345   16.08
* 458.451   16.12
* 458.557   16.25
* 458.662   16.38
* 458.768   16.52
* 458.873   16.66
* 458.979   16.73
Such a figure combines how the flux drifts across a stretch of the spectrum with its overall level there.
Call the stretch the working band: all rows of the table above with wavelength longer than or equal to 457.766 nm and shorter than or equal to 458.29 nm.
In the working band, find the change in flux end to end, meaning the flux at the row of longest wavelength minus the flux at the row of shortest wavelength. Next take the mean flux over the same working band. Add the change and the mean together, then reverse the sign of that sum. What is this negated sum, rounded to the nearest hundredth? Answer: -15.85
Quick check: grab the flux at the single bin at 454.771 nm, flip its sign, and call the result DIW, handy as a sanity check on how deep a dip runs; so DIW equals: -16.3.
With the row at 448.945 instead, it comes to -16.6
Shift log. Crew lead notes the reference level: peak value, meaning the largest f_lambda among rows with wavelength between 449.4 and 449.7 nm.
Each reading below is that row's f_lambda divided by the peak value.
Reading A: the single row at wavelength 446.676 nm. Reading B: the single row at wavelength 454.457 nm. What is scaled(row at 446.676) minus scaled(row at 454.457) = -0.019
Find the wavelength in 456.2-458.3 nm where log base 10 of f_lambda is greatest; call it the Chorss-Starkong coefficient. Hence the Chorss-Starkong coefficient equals 456.239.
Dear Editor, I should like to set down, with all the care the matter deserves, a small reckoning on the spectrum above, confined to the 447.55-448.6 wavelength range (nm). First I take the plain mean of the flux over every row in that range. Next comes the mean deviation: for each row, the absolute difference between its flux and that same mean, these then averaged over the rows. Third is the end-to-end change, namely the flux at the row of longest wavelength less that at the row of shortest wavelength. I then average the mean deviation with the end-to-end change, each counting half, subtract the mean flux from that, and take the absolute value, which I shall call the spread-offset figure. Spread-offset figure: 16.6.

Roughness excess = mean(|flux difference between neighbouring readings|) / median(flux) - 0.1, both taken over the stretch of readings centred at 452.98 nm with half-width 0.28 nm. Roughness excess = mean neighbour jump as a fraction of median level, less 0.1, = -0.0961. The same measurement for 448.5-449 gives -0.0980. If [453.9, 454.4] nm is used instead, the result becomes -0.0957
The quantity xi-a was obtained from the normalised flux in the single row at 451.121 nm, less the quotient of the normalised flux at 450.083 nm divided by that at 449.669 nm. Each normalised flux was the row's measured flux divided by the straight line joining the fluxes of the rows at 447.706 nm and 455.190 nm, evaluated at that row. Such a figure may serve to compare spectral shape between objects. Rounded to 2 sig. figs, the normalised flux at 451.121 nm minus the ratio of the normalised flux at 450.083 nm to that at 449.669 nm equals 0.046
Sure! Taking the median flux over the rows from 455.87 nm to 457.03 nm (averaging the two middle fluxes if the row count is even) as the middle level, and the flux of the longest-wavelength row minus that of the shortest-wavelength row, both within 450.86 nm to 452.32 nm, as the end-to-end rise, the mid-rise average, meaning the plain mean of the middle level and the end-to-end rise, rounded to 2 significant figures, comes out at 8.0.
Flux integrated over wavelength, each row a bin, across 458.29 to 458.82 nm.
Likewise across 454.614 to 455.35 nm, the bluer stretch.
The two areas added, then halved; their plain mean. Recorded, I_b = 10.3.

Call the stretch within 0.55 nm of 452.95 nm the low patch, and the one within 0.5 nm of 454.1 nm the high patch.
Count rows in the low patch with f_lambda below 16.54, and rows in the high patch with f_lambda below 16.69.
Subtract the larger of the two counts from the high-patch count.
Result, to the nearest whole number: -5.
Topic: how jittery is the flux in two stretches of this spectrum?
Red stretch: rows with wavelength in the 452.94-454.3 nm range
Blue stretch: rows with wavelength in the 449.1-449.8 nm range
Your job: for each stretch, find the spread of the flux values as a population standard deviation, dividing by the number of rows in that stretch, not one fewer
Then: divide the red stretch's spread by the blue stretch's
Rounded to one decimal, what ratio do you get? 3.8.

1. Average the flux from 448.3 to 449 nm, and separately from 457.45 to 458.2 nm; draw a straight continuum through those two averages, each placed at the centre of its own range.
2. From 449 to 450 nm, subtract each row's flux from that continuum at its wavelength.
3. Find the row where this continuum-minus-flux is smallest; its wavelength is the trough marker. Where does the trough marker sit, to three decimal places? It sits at 449.980 nm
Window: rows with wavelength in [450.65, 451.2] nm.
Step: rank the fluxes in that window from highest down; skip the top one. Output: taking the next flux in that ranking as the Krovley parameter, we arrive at 17.6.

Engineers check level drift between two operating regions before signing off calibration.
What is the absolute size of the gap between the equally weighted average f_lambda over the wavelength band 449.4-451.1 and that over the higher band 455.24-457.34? 0.38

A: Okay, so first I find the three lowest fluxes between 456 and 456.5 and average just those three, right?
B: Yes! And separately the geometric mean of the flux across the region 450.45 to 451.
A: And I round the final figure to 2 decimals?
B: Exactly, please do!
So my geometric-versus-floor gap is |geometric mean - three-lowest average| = 0.51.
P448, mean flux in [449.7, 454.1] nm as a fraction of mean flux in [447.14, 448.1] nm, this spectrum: 1.01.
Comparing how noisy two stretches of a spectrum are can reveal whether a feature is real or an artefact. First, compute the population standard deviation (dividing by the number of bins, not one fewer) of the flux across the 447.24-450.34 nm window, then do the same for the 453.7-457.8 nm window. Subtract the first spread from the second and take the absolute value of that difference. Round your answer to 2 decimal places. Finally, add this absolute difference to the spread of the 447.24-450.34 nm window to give 0.21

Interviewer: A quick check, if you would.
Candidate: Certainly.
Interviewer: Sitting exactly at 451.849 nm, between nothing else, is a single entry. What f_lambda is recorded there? 16.9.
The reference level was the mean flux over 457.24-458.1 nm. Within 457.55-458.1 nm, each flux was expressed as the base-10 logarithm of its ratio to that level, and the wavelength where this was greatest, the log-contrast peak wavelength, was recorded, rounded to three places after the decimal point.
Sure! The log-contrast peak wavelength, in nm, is 457.607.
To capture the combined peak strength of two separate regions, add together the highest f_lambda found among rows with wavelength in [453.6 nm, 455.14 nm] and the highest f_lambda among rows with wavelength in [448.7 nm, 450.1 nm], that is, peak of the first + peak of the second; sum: 33.9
